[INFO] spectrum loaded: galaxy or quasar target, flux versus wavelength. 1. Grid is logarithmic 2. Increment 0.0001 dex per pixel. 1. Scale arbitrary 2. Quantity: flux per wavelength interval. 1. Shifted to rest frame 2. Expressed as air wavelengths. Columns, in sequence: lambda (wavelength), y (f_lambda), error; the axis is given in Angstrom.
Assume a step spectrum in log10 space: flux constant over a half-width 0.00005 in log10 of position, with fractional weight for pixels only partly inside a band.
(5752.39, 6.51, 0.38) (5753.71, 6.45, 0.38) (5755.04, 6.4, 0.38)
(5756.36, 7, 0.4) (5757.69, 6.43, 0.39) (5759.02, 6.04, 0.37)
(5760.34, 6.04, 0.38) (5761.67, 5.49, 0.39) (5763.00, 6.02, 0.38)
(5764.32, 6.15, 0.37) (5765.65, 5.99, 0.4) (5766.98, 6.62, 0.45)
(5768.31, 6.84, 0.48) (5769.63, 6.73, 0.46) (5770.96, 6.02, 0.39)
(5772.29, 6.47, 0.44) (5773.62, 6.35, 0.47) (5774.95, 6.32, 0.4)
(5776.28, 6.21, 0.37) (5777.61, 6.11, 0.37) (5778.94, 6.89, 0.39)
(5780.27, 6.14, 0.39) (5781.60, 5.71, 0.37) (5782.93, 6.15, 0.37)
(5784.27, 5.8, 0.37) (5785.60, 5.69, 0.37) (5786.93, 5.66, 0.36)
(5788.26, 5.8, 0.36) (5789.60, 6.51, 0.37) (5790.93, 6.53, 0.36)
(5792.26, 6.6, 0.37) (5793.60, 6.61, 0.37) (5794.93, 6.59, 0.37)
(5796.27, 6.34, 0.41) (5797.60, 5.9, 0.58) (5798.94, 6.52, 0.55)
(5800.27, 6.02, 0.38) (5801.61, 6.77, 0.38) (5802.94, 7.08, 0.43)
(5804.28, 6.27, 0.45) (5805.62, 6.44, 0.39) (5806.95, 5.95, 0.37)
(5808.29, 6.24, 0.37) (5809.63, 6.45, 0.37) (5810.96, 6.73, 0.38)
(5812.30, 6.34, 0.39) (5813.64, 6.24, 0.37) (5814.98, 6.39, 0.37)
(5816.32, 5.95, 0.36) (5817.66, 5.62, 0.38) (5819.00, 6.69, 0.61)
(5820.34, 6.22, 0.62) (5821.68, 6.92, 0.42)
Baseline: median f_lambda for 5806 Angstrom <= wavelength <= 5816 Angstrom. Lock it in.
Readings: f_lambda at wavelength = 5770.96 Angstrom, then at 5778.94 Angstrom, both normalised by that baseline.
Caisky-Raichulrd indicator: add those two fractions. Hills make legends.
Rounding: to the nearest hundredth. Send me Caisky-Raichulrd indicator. 2.04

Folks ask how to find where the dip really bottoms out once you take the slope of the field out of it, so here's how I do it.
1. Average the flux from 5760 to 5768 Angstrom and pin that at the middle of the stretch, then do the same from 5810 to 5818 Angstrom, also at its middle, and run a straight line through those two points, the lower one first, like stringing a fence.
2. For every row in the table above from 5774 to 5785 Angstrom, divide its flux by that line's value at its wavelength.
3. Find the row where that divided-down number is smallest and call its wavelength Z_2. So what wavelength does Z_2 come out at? 5781.60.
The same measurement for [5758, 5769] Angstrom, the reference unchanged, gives 5761.67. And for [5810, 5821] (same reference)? 5817.66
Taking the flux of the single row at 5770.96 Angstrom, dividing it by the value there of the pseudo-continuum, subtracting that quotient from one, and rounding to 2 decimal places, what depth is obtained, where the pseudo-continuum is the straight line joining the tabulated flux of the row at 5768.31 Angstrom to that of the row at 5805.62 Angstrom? 0.12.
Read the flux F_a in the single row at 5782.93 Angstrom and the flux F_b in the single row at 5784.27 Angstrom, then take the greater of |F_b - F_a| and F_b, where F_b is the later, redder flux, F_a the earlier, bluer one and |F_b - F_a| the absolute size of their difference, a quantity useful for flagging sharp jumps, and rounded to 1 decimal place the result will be 5.8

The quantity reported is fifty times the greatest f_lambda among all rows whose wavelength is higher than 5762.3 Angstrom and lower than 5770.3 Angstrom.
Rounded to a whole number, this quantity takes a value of 342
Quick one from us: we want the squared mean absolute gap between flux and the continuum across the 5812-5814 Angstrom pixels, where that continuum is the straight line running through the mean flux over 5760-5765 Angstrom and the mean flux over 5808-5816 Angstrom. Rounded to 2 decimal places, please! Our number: 0.01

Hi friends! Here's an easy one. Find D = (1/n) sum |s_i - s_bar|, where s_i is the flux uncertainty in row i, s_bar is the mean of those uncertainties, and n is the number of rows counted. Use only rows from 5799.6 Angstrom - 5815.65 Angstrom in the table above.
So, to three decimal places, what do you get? 0.018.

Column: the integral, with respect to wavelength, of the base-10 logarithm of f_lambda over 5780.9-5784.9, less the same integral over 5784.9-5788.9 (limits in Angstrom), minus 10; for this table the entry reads -10.0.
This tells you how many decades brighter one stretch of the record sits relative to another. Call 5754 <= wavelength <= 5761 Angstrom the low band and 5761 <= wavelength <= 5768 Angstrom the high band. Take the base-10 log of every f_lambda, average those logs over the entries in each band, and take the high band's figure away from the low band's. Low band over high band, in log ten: 0.02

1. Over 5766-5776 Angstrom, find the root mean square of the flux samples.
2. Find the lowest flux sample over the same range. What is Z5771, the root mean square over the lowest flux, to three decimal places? 1.077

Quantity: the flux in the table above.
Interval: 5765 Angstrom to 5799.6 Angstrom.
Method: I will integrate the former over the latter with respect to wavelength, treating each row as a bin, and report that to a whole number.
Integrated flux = 217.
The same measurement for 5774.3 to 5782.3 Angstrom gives 50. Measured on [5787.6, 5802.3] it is 94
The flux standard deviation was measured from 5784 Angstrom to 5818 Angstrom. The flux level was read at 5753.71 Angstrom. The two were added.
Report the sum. 6.83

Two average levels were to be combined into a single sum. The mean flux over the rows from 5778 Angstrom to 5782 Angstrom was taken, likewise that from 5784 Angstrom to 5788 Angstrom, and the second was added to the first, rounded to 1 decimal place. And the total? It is 12.0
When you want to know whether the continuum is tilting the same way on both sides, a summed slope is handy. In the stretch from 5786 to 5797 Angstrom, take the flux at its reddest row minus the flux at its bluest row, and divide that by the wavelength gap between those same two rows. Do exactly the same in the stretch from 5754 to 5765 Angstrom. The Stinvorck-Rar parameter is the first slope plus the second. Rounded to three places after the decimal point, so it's 0.046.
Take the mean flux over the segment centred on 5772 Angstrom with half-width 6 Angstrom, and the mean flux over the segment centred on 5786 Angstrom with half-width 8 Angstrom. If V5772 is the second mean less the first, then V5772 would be -0.2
